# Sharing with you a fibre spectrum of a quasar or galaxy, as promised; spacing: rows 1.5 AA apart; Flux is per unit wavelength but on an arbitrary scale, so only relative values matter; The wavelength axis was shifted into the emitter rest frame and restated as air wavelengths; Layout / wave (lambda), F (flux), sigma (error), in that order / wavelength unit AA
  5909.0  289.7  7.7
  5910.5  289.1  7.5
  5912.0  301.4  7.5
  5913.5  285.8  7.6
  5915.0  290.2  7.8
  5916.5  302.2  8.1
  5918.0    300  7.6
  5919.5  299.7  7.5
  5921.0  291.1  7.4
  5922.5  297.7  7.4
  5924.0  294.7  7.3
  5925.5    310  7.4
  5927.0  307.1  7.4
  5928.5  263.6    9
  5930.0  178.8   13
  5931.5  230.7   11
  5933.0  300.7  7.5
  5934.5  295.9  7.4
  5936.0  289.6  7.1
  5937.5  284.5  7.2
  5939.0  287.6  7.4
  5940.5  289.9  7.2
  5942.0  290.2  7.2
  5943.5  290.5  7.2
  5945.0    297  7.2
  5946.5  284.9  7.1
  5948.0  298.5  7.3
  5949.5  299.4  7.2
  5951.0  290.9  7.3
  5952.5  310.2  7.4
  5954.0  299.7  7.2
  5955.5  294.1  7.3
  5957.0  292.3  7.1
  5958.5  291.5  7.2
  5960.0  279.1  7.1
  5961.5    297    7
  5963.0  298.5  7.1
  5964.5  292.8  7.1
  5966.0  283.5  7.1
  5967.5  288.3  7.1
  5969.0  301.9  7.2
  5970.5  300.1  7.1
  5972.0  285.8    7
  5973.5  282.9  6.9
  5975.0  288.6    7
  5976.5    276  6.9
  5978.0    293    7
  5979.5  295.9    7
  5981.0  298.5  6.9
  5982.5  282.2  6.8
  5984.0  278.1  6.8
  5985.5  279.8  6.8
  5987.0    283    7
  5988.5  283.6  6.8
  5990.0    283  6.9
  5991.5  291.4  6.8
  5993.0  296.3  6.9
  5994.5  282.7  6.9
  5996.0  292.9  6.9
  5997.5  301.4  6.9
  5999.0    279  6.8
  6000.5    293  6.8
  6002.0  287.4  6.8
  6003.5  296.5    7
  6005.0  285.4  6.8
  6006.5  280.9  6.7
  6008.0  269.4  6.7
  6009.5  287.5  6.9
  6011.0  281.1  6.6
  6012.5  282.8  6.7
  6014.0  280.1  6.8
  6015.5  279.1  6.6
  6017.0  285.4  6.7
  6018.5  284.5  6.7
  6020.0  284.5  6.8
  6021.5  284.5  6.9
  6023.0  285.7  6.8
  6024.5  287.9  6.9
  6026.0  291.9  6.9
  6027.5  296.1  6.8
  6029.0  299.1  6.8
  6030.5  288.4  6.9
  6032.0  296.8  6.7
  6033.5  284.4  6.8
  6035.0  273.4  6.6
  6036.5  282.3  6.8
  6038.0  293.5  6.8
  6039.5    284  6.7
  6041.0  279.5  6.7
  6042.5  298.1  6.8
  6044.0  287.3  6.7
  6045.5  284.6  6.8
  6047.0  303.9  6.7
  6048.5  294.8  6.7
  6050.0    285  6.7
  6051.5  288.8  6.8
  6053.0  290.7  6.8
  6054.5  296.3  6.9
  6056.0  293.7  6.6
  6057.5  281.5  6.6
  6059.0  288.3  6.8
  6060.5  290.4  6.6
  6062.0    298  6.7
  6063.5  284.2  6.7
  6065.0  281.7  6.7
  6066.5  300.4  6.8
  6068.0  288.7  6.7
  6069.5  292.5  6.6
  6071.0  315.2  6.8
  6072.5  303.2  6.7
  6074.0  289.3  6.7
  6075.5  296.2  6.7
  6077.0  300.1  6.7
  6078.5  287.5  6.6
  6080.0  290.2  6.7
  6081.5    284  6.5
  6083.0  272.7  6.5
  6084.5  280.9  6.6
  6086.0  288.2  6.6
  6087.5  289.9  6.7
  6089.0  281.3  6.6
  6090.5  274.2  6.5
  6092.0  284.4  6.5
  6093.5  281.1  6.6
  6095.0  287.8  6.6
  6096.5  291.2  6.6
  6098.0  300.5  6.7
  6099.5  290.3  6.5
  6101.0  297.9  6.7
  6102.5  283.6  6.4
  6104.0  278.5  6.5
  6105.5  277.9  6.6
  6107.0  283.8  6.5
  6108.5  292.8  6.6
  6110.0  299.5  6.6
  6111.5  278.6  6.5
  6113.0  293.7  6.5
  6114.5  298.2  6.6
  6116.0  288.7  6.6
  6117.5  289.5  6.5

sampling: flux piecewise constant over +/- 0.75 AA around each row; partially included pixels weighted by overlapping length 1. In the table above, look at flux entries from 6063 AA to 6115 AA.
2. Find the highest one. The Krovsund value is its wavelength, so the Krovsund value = 6071.0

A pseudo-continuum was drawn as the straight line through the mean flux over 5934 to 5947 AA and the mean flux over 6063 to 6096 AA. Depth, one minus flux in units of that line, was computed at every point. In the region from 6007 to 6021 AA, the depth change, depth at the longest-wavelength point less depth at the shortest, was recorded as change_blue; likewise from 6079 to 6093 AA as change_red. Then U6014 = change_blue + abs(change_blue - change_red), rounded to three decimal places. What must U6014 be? 0.020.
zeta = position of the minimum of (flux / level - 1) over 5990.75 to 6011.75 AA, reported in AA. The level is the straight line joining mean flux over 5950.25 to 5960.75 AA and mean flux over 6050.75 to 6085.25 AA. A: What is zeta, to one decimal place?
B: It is 6008.0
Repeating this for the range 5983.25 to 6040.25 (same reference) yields 6008.0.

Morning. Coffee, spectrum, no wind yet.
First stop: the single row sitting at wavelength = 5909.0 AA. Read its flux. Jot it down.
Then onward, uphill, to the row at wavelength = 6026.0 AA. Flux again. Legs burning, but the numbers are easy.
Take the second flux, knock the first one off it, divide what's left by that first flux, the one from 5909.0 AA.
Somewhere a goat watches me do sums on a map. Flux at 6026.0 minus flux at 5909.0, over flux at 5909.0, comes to 0.01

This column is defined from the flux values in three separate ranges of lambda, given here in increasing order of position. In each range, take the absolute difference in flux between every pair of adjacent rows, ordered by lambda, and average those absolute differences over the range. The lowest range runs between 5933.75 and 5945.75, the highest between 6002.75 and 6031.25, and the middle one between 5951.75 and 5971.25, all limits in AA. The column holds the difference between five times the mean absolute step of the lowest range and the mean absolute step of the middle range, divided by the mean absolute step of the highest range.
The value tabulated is 2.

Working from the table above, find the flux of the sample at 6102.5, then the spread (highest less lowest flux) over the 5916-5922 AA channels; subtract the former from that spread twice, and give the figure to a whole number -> -556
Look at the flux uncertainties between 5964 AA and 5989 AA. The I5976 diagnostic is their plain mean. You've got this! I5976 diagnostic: 6.97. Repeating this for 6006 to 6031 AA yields 6.78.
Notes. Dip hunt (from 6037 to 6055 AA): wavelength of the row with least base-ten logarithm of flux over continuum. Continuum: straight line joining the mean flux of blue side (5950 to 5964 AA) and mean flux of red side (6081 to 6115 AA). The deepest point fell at 6041.0 AA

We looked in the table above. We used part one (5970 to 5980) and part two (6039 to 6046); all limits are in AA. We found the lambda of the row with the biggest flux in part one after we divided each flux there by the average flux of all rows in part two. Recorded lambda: 5970.5 AA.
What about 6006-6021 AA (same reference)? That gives 6009.5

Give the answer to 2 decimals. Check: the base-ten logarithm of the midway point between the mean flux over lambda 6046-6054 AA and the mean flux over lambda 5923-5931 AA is 2.45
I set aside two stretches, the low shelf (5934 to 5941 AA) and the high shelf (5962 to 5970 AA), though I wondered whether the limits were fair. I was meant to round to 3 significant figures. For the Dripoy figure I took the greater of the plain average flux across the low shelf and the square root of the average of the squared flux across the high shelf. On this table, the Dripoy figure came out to 293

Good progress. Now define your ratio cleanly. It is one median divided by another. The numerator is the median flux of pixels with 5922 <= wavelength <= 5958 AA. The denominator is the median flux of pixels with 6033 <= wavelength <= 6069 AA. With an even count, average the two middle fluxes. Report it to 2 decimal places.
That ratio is 1.02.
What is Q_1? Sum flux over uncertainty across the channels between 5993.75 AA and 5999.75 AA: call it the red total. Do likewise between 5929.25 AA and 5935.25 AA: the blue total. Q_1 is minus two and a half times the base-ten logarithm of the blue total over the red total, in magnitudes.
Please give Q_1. 0.41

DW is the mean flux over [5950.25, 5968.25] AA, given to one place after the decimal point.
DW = 293.2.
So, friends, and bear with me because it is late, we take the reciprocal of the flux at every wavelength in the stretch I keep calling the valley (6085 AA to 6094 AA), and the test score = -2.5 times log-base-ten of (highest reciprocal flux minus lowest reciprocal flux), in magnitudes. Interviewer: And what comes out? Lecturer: 9.3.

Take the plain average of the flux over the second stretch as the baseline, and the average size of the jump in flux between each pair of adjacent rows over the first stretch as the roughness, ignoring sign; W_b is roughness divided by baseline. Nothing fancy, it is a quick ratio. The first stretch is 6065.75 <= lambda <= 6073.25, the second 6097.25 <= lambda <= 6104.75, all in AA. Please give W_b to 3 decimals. 0.043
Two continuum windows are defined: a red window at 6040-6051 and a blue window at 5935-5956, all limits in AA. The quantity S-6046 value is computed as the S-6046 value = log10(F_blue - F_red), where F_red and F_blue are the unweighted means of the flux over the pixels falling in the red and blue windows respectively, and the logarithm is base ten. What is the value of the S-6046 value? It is 0.5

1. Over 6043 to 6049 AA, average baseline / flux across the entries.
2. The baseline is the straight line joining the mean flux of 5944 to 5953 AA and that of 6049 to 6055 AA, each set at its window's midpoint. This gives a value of 0.99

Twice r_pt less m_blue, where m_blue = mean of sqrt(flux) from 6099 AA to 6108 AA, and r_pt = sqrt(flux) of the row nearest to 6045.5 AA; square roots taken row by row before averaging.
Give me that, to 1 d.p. 16.8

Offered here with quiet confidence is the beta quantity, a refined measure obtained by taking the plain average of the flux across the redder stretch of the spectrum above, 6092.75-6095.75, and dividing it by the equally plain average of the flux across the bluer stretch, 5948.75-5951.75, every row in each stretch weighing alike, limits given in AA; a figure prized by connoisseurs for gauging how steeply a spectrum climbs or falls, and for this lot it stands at 0.96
